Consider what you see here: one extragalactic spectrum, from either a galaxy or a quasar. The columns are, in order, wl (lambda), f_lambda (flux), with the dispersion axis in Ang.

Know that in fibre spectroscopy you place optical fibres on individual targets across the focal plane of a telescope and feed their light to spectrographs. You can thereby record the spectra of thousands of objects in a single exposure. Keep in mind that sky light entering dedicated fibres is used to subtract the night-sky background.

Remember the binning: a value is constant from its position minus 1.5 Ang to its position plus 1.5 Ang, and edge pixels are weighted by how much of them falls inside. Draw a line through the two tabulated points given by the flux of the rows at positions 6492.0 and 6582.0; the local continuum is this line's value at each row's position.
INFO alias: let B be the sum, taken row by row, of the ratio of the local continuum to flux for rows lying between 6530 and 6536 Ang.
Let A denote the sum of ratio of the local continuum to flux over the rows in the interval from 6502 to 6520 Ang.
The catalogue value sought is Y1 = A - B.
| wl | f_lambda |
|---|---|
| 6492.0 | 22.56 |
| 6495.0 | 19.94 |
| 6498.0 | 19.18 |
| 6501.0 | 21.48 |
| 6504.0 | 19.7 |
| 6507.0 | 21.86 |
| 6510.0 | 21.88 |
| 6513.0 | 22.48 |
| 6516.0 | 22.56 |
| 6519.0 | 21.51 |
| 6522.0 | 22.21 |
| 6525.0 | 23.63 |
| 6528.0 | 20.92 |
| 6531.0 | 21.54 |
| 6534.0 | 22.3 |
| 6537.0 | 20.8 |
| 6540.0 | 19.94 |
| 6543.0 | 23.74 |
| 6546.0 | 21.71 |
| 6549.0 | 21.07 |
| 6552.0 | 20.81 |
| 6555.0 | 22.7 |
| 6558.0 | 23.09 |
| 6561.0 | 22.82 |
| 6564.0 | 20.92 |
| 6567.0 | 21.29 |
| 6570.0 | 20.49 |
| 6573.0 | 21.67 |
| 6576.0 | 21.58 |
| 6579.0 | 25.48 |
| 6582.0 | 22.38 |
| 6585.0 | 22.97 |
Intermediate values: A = 6.2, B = 2.1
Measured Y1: 4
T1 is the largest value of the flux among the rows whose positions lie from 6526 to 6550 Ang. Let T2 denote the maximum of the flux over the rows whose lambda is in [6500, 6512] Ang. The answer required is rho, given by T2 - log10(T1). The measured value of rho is 20.5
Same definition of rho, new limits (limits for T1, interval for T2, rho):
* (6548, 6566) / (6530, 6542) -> 20.9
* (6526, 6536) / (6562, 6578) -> 20.3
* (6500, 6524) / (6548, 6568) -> 21.7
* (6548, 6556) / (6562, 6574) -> 20.3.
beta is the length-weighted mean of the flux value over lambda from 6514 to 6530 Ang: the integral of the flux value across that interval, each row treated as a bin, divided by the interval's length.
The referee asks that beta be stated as 22.16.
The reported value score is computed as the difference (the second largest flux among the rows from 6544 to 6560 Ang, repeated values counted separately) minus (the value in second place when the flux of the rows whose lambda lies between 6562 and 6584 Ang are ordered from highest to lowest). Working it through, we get 0.32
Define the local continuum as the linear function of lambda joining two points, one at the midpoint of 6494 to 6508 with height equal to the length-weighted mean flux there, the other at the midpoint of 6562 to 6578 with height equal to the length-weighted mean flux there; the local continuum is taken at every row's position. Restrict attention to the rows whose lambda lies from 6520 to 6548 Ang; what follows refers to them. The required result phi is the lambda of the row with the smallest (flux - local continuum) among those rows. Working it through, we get 6540.0 Ang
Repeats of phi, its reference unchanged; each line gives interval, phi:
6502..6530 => 6504.0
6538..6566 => 6540.0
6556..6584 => 6570.0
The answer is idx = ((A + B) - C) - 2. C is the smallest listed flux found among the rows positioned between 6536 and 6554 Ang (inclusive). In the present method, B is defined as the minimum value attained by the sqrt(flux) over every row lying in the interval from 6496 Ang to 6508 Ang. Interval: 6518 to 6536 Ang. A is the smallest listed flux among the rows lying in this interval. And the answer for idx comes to 3.4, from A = 20.92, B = 4.38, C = 19.94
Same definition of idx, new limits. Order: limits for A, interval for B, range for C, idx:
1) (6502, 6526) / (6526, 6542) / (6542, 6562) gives 1.4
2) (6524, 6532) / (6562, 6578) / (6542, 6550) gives 2.4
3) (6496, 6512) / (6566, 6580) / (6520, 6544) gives 1.8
